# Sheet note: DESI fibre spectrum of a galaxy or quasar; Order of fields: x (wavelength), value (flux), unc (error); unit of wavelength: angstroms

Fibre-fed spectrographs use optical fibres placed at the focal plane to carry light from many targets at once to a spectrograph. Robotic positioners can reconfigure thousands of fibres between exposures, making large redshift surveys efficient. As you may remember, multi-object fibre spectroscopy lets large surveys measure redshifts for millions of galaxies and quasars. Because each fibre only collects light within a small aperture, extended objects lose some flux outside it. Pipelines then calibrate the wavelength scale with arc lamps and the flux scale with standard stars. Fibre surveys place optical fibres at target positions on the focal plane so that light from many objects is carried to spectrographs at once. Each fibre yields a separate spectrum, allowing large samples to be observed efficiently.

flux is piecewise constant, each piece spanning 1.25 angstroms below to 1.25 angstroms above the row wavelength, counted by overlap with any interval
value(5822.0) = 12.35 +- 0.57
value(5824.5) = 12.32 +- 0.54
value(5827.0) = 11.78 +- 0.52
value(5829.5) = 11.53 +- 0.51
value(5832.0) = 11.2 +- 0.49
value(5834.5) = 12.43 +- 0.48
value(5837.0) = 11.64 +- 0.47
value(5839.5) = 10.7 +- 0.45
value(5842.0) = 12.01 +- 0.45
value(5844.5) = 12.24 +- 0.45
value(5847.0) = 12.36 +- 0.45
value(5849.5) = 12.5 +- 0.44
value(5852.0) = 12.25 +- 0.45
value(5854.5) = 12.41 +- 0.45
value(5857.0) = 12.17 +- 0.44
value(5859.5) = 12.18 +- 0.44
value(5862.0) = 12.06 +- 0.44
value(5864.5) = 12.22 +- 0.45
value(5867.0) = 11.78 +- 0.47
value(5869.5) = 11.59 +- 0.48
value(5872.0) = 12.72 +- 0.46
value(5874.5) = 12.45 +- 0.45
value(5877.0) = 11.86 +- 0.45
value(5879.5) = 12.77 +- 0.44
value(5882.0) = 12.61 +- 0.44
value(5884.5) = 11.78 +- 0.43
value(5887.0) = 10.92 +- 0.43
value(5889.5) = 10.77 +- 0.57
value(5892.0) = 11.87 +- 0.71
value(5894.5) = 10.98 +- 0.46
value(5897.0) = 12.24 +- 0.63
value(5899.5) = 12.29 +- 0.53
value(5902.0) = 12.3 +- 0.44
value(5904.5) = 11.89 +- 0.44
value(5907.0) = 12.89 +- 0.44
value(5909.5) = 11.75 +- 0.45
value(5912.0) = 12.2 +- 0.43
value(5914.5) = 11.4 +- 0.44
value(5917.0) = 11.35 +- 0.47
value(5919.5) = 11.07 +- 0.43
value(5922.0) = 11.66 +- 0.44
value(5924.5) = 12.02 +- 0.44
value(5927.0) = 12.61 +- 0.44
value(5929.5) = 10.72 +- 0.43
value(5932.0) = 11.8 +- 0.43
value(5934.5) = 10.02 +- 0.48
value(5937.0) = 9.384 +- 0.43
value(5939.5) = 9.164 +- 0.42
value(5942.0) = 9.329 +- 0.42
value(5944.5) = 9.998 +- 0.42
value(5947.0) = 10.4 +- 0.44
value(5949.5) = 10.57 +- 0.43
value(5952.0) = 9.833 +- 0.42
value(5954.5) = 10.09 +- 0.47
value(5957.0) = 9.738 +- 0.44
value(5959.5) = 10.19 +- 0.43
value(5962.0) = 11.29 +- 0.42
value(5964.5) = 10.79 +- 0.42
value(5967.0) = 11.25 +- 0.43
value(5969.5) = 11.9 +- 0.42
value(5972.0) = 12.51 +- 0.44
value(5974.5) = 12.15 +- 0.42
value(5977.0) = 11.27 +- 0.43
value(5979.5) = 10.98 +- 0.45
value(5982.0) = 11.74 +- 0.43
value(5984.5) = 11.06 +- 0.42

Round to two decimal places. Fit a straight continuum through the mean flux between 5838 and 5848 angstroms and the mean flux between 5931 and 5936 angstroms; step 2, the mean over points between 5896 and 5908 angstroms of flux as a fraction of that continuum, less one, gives 0.10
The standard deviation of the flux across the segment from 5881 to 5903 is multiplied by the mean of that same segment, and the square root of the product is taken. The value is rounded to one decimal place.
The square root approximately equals 2.8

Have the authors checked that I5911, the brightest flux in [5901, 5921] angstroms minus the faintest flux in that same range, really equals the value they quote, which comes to 1.8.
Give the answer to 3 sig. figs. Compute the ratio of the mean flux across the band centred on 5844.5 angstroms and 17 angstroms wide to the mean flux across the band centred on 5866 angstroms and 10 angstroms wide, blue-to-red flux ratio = 1.00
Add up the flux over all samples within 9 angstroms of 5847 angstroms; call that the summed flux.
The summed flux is 84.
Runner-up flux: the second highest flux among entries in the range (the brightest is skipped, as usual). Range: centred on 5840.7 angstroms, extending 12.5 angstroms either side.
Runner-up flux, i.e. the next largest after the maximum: 12.43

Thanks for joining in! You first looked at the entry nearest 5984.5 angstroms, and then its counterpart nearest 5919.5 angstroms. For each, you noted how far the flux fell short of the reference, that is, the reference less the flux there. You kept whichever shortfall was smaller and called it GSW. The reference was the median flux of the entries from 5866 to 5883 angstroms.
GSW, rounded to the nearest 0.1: 1.4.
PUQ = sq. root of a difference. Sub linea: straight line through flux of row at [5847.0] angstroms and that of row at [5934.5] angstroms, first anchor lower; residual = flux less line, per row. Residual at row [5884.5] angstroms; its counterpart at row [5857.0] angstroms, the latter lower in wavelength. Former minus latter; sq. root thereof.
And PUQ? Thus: 0.59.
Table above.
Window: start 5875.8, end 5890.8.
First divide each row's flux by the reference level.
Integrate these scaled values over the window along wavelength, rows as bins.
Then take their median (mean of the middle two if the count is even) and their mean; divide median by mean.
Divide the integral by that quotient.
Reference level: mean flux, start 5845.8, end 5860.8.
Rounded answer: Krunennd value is 14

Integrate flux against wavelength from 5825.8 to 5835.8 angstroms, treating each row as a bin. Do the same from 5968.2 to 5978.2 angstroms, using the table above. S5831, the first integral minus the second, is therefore -2.2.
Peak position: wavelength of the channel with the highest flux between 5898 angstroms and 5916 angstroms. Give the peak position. 5907.0 angstroms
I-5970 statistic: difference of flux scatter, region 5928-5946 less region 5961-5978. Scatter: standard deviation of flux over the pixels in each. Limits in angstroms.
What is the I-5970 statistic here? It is 0.3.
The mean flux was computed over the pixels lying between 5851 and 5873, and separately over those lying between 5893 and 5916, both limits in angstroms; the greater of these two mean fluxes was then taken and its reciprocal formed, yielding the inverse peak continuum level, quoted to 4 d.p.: 0.0823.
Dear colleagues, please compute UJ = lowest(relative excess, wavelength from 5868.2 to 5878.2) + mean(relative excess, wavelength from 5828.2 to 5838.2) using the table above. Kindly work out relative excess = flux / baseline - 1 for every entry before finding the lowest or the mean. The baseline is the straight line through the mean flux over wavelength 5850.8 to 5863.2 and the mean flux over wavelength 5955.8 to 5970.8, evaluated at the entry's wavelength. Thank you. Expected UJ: -0.104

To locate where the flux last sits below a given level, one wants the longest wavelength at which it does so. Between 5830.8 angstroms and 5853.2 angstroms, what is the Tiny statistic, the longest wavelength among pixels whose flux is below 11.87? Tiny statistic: 5839.5 angstroms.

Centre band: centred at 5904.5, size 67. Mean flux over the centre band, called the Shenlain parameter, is 11.7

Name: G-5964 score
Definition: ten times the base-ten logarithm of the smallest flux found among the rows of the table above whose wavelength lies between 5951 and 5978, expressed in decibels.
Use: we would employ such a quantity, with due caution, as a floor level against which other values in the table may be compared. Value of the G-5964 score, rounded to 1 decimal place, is 9.9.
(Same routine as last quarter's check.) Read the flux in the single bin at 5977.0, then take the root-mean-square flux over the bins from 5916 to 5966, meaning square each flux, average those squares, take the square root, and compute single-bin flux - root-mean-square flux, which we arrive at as 0.63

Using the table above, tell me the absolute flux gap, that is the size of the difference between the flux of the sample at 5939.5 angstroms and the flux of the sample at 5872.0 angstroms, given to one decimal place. 3.6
